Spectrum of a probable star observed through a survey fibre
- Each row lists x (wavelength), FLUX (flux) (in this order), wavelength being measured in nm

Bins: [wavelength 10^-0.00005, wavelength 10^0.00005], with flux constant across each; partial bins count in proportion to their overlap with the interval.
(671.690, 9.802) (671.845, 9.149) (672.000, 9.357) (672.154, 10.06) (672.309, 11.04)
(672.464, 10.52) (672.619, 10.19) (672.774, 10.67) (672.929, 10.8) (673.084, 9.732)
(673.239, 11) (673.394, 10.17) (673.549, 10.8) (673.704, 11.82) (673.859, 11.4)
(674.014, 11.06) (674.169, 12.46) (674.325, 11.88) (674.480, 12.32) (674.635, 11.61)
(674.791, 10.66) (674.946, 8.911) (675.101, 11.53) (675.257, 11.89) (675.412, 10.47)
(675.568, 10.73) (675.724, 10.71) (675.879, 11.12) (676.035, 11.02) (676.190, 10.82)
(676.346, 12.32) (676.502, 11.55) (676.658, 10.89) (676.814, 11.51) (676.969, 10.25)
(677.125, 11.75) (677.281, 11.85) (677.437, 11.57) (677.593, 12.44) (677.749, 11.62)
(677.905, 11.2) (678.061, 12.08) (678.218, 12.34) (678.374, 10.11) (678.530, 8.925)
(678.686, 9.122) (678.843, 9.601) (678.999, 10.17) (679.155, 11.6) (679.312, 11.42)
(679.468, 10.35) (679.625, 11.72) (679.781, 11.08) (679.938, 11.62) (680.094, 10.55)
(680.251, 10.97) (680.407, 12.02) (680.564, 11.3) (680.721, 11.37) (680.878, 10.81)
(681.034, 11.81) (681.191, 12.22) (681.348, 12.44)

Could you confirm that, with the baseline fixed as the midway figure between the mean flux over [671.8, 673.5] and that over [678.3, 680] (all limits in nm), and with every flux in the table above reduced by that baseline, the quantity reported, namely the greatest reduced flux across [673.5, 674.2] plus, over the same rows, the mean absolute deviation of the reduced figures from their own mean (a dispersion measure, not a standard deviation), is 2.6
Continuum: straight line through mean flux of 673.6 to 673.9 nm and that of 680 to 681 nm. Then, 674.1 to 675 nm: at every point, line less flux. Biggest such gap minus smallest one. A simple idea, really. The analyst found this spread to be 3.5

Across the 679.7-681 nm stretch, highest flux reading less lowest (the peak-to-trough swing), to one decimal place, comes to 1.5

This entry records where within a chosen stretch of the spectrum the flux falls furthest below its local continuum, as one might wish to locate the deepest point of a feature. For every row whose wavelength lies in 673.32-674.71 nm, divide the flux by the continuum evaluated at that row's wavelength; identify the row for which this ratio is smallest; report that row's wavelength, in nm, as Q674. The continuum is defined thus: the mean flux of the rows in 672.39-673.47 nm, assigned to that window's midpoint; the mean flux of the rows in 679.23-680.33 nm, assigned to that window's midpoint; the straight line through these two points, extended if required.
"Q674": 673.394 nm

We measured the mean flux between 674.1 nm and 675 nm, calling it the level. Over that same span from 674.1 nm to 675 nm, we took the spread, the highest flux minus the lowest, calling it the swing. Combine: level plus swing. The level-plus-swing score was 14.9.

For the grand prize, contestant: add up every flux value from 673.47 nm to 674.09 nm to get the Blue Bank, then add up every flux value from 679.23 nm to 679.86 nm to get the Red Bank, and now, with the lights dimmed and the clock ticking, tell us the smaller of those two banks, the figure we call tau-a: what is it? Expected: 45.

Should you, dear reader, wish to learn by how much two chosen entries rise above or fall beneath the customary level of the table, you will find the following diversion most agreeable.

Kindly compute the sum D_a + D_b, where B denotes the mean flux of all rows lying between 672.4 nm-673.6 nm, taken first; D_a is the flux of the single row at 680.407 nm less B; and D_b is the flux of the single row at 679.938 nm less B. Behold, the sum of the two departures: 2.7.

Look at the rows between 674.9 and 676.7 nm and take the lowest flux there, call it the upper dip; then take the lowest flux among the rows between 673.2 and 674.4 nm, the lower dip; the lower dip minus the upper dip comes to 1.3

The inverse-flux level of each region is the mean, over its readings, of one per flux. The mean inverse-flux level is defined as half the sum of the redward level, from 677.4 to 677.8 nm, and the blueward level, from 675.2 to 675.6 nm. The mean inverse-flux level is 0.088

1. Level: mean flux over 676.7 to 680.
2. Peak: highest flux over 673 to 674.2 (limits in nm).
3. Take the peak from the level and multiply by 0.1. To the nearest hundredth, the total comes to -0.14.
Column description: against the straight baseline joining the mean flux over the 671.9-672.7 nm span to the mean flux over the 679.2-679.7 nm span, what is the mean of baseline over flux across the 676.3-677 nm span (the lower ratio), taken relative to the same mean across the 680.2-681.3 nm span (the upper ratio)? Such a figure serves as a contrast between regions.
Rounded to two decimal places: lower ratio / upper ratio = 0.97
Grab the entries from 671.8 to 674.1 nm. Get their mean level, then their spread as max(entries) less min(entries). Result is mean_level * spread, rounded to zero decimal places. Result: 28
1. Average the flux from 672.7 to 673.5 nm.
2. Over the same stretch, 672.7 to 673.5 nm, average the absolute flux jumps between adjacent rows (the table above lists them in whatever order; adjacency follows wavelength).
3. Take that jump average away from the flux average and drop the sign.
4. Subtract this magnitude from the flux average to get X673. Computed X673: 0.82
